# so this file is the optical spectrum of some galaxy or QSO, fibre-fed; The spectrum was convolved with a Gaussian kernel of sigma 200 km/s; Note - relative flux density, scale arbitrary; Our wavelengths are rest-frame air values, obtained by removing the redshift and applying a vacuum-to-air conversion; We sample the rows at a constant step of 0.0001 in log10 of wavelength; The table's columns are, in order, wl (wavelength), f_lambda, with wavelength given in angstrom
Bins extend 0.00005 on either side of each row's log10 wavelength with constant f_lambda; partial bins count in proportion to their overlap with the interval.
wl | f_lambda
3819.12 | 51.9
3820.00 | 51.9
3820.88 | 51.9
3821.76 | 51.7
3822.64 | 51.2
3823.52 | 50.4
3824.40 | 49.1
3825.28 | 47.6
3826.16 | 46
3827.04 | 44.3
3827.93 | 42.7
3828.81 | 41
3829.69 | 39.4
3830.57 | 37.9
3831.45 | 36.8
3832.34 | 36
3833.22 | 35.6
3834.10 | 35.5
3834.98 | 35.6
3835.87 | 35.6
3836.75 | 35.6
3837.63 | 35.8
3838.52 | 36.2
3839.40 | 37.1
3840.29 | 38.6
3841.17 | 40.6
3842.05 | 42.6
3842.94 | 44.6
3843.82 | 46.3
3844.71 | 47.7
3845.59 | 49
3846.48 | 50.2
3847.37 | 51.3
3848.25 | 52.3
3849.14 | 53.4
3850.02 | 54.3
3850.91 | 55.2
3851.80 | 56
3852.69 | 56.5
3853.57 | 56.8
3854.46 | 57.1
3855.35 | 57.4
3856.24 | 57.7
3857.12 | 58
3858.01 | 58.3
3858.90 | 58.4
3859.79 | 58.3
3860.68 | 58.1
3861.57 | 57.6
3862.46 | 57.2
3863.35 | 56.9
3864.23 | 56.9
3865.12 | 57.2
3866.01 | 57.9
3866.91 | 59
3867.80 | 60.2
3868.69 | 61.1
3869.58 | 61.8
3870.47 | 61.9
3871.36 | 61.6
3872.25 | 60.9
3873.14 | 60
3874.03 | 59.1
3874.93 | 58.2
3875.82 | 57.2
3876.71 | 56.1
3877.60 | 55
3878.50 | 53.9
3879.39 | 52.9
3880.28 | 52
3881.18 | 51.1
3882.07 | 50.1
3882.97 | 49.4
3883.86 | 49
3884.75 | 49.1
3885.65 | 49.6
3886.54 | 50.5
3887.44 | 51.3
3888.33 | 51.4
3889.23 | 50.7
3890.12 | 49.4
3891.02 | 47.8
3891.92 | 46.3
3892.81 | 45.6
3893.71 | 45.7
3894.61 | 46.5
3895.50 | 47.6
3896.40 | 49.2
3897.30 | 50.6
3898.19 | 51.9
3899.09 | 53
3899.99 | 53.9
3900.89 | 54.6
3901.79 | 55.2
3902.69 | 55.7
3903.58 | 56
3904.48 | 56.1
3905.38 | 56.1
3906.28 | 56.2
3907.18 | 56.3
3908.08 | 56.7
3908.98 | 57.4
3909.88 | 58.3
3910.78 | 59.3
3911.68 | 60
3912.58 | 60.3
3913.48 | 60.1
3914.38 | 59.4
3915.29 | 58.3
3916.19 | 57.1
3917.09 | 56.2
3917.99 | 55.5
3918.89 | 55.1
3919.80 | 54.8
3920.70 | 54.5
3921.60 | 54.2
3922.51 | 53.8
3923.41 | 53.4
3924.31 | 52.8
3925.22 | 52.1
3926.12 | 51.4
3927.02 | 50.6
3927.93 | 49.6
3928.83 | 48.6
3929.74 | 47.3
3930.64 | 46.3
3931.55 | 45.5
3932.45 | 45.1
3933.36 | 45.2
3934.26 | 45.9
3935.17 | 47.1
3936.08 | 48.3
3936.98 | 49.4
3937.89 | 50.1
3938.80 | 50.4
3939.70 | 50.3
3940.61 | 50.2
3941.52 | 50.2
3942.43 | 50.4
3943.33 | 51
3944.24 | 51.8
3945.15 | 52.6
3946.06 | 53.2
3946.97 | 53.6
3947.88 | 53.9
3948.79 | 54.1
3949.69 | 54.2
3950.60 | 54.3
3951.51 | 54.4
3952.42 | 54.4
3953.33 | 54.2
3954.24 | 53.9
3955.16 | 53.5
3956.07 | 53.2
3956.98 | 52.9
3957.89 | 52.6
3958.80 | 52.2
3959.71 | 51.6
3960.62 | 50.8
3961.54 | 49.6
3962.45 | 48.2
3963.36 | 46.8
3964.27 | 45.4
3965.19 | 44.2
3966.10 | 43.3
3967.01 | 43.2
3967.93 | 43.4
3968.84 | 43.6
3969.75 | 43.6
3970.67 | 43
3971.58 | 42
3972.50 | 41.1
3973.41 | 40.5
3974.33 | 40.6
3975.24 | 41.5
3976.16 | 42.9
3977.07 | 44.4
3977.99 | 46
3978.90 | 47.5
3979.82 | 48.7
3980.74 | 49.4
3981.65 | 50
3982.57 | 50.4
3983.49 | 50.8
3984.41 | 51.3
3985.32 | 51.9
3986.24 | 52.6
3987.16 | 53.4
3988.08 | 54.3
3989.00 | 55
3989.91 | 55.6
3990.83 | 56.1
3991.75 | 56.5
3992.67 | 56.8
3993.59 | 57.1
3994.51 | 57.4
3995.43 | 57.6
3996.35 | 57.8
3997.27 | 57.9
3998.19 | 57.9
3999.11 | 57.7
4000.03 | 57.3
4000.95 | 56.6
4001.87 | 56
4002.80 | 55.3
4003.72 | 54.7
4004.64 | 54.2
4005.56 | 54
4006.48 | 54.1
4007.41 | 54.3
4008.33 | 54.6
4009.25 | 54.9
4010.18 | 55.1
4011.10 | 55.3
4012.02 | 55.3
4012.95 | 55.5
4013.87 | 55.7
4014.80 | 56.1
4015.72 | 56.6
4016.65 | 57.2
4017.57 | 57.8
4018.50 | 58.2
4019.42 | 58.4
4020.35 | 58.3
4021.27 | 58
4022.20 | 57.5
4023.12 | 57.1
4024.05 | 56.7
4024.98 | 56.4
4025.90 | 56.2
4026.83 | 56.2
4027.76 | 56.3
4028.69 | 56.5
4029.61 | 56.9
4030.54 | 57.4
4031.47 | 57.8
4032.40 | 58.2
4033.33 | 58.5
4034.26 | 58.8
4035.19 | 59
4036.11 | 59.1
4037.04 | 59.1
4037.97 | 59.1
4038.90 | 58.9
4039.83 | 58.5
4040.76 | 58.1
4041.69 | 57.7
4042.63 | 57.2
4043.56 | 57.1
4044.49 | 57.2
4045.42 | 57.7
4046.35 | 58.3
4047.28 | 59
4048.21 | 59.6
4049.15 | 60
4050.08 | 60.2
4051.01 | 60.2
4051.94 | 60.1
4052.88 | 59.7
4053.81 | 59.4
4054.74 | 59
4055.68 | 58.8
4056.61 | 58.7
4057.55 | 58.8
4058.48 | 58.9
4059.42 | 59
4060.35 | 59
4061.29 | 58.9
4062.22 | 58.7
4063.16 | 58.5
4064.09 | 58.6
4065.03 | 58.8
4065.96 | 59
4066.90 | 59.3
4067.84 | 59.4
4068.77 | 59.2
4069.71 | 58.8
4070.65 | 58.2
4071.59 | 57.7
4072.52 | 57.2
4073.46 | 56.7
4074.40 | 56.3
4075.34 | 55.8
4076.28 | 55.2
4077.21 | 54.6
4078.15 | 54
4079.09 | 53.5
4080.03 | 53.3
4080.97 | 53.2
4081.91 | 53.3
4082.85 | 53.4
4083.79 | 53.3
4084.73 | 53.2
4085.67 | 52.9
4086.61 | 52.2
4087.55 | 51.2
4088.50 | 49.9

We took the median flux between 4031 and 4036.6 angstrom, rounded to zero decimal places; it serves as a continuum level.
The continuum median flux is 59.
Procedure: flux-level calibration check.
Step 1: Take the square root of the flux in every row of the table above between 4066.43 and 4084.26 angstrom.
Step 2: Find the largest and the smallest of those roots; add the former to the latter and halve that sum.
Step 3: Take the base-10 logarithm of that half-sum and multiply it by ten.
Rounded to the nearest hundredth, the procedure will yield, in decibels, 8.75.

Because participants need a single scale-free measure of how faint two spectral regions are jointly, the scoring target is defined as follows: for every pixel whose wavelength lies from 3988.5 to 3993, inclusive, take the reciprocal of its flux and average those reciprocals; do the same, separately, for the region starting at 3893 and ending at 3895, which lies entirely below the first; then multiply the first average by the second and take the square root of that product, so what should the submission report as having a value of 0.0197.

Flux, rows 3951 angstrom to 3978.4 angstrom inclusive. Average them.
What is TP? 47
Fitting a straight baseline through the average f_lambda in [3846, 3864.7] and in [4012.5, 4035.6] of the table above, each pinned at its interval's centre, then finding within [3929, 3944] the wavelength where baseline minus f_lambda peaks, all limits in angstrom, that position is 3932.45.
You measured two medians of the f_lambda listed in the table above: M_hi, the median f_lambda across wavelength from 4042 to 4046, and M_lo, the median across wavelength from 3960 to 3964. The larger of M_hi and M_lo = 57.2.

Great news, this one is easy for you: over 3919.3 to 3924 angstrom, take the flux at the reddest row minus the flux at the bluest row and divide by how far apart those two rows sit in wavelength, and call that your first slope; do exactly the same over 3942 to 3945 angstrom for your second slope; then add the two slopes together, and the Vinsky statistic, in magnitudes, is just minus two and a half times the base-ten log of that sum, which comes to 1.0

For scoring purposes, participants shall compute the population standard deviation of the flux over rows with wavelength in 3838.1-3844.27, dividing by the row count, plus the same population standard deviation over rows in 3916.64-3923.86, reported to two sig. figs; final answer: 4.4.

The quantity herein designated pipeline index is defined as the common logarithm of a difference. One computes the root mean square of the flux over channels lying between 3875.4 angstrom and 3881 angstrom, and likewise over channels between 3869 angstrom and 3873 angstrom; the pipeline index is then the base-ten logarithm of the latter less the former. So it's 0.85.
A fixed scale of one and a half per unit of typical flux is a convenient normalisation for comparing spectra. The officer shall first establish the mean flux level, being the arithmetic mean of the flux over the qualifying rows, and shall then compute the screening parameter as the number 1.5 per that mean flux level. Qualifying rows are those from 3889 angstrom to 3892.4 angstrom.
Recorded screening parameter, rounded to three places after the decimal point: 0.031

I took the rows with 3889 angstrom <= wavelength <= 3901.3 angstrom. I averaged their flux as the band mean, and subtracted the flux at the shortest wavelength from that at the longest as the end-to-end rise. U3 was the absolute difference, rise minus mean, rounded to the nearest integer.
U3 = 46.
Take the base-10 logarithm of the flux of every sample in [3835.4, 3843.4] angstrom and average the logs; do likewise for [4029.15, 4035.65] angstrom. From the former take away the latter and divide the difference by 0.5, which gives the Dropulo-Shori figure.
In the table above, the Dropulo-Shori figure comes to -0.36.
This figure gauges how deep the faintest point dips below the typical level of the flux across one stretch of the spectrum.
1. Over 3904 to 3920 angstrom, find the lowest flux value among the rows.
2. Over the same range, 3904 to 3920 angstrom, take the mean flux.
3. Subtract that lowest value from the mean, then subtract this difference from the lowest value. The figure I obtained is 52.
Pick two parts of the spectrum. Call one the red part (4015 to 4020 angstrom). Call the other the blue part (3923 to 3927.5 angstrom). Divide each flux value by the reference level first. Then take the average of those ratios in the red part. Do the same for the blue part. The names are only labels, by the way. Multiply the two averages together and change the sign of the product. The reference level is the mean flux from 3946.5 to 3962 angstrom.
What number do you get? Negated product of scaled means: -1.1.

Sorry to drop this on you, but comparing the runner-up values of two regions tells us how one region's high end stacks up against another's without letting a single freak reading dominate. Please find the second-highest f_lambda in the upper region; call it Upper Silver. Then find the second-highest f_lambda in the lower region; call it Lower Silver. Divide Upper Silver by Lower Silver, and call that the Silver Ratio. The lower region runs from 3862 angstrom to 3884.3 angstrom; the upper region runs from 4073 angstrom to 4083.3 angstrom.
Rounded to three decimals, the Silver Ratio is 0.911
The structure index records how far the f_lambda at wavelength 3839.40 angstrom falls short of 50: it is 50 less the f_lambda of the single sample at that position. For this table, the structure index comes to 13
